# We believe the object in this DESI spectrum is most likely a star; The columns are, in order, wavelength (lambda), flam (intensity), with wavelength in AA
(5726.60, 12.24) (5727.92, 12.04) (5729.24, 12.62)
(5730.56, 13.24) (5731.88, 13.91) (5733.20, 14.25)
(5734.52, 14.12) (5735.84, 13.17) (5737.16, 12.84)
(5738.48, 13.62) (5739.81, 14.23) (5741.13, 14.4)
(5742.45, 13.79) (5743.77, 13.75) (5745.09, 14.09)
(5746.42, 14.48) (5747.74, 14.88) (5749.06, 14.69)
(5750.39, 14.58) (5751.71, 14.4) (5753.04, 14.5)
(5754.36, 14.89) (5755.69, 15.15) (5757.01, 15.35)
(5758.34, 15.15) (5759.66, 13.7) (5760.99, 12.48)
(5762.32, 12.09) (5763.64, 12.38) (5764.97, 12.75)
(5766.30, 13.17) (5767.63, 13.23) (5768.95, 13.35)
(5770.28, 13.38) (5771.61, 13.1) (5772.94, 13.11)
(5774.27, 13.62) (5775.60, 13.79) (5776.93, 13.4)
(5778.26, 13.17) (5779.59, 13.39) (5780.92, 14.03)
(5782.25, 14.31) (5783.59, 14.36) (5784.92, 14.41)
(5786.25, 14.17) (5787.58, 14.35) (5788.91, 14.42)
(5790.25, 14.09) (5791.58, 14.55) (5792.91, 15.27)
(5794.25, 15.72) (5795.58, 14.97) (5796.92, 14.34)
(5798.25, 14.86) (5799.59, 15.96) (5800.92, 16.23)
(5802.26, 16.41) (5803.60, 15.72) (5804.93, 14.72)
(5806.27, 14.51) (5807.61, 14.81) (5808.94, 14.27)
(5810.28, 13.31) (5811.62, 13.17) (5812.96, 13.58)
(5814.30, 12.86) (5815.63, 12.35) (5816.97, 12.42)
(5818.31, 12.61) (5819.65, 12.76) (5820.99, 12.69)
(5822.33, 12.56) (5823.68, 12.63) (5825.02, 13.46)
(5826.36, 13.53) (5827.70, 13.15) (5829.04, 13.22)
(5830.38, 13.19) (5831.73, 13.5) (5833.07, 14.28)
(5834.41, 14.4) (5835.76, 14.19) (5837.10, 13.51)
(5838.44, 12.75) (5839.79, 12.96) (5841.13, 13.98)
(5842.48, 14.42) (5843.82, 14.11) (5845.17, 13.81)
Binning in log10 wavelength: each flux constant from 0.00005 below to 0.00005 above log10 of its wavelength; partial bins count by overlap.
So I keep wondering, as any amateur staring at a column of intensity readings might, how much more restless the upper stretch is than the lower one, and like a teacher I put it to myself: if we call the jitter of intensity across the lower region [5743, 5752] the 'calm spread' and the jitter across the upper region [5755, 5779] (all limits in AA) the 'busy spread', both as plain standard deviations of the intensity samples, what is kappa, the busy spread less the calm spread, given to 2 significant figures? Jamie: 0.54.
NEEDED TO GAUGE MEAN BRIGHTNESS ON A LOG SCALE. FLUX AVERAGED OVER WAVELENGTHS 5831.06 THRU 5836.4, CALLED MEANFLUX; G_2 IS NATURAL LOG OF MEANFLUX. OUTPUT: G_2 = 2.65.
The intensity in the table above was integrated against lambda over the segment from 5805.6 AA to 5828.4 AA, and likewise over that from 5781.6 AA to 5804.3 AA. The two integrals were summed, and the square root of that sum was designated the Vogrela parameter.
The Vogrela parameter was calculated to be 25.3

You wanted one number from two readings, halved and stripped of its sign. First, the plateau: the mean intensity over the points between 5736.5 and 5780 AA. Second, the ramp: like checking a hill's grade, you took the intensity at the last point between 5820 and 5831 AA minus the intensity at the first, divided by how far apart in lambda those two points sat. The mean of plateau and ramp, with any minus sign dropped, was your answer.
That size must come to 6.92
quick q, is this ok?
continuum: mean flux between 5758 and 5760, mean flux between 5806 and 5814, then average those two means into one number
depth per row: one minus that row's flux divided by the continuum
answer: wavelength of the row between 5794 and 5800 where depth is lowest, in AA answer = 5799.59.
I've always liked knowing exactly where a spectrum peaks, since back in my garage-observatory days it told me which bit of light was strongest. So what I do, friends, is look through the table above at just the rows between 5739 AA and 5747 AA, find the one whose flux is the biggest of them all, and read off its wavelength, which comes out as 5746.42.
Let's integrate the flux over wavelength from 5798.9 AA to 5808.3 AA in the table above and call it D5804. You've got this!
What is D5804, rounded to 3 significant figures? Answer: 145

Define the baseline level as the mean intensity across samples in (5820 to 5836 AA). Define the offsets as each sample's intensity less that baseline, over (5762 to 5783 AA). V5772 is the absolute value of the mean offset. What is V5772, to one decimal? 0.1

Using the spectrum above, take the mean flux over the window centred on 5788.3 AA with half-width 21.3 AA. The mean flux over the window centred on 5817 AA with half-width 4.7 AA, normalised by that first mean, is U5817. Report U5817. 0.89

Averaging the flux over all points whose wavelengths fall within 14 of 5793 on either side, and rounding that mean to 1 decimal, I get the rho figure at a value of 14.8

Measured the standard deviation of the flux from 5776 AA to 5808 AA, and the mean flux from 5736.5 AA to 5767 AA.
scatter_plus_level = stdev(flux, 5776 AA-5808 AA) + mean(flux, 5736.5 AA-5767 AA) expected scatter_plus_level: 14.8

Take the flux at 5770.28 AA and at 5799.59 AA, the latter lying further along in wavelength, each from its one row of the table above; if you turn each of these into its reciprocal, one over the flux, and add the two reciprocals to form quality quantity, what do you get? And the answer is 0.137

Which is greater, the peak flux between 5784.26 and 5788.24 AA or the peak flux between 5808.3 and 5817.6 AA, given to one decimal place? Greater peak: 14.4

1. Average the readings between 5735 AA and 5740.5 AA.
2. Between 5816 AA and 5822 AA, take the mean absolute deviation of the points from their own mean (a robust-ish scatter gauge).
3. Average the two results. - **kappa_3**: 6.79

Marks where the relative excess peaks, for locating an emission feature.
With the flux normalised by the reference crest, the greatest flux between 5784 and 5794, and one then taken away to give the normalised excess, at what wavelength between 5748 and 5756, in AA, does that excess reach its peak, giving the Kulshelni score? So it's 5755.69 AA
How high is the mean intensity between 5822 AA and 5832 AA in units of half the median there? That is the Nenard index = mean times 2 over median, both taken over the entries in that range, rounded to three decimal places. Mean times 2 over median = 1.992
